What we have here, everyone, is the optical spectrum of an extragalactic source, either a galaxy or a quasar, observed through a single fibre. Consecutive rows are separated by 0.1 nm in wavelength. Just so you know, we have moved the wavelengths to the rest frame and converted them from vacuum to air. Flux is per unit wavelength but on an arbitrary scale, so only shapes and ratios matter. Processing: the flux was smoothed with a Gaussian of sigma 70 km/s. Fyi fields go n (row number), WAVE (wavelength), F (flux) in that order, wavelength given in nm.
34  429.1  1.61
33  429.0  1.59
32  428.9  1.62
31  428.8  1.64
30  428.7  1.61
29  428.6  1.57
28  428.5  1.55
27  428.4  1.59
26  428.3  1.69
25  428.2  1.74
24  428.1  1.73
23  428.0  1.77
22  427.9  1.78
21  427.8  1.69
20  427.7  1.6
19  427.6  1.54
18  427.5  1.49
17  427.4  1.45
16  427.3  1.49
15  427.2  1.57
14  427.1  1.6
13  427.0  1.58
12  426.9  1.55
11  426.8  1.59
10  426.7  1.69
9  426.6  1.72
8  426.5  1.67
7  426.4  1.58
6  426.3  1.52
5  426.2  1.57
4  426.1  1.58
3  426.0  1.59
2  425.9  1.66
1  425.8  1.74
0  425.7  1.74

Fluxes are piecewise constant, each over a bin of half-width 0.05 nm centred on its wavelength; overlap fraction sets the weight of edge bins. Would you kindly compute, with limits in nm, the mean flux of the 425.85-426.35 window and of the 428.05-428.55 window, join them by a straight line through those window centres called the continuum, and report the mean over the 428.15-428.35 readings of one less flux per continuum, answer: -0.034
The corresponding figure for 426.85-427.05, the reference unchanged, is 0.030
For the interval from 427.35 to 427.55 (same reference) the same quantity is 0.099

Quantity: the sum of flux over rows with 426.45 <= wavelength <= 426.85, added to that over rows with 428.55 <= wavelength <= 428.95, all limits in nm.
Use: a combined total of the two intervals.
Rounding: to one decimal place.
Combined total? 13.1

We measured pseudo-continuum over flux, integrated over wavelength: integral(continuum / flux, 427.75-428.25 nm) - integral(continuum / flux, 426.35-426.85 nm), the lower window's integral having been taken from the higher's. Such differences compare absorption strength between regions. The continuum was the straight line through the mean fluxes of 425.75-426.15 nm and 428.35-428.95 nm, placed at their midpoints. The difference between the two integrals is -0.03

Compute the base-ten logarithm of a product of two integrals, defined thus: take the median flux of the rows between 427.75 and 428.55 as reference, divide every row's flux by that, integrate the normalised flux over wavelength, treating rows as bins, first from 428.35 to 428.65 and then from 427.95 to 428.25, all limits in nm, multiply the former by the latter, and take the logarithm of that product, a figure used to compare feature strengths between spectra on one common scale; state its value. -1.07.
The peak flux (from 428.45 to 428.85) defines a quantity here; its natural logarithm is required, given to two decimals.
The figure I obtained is 0.49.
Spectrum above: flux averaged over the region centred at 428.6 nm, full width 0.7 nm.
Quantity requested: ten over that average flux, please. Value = 6.21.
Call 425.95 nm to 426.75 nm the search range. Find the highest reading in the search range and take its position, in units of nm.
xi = 426.6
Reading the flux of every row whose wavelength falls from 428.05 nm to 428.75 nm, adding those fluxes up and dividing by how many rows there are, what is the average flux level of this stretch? 1.64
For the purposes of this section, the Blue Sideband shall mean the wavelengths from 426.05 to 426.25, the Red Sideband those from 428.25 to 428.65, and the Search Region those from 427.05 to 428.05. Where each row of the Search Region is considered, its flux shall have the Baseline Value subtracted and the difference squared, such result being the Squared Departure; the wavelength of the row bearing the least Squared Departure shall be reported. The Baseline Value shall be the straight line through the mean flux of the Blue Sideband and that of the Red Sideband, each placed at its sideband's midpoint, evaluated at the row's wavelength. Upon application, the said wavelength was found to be 427.7 nm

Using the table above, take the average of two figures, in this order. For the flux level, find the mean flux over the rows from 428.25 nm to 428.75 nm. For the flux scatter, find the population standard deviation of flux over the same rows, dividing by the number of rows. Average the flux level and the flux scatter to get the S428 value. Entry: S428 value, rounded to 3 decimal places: 0.825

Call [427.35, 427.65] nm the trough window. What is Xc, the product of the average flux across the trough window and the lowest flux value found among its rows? 2.17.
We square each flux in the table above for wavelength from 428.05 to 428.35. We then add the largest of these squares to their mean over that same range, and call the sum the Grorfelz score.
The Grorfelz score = 5.99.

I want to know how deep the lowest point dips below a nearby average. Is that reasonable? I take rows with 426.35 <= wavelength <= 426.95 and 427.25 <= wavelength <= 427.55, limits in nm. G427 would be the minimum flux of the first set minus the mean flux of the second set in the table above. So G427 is 0.07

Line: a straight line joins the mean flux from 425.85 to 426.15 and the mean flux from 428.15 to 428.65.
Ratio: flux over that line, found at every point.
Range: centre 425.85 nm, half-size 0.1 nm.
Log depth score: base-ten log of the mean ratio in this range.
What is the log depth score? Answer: 0.024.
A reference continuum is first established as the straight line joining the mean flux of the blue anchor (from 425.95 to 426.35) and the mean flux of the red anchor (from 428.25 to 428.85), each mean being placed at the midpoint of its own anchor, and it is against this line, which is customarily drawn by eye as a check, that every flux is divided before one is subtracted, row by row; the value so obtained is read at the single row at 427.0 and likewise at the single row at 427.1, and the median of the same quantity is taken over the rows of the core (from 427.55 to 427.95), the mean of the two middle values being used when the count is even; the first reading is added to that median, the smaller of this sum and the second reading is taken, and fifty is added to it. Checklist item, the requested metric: 50.0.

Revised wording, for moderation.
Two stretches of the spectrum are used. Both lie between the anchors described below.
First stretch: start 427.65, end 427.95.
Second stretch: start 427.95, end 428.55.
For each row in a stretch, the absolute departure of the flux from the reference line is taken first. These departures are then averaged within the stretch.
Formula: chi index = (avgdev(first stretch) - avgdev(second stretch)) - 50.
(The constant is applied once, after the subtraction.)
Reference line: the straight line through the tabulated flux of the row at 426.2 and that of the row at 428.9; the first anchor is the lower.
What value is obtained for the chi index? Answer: -50.0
